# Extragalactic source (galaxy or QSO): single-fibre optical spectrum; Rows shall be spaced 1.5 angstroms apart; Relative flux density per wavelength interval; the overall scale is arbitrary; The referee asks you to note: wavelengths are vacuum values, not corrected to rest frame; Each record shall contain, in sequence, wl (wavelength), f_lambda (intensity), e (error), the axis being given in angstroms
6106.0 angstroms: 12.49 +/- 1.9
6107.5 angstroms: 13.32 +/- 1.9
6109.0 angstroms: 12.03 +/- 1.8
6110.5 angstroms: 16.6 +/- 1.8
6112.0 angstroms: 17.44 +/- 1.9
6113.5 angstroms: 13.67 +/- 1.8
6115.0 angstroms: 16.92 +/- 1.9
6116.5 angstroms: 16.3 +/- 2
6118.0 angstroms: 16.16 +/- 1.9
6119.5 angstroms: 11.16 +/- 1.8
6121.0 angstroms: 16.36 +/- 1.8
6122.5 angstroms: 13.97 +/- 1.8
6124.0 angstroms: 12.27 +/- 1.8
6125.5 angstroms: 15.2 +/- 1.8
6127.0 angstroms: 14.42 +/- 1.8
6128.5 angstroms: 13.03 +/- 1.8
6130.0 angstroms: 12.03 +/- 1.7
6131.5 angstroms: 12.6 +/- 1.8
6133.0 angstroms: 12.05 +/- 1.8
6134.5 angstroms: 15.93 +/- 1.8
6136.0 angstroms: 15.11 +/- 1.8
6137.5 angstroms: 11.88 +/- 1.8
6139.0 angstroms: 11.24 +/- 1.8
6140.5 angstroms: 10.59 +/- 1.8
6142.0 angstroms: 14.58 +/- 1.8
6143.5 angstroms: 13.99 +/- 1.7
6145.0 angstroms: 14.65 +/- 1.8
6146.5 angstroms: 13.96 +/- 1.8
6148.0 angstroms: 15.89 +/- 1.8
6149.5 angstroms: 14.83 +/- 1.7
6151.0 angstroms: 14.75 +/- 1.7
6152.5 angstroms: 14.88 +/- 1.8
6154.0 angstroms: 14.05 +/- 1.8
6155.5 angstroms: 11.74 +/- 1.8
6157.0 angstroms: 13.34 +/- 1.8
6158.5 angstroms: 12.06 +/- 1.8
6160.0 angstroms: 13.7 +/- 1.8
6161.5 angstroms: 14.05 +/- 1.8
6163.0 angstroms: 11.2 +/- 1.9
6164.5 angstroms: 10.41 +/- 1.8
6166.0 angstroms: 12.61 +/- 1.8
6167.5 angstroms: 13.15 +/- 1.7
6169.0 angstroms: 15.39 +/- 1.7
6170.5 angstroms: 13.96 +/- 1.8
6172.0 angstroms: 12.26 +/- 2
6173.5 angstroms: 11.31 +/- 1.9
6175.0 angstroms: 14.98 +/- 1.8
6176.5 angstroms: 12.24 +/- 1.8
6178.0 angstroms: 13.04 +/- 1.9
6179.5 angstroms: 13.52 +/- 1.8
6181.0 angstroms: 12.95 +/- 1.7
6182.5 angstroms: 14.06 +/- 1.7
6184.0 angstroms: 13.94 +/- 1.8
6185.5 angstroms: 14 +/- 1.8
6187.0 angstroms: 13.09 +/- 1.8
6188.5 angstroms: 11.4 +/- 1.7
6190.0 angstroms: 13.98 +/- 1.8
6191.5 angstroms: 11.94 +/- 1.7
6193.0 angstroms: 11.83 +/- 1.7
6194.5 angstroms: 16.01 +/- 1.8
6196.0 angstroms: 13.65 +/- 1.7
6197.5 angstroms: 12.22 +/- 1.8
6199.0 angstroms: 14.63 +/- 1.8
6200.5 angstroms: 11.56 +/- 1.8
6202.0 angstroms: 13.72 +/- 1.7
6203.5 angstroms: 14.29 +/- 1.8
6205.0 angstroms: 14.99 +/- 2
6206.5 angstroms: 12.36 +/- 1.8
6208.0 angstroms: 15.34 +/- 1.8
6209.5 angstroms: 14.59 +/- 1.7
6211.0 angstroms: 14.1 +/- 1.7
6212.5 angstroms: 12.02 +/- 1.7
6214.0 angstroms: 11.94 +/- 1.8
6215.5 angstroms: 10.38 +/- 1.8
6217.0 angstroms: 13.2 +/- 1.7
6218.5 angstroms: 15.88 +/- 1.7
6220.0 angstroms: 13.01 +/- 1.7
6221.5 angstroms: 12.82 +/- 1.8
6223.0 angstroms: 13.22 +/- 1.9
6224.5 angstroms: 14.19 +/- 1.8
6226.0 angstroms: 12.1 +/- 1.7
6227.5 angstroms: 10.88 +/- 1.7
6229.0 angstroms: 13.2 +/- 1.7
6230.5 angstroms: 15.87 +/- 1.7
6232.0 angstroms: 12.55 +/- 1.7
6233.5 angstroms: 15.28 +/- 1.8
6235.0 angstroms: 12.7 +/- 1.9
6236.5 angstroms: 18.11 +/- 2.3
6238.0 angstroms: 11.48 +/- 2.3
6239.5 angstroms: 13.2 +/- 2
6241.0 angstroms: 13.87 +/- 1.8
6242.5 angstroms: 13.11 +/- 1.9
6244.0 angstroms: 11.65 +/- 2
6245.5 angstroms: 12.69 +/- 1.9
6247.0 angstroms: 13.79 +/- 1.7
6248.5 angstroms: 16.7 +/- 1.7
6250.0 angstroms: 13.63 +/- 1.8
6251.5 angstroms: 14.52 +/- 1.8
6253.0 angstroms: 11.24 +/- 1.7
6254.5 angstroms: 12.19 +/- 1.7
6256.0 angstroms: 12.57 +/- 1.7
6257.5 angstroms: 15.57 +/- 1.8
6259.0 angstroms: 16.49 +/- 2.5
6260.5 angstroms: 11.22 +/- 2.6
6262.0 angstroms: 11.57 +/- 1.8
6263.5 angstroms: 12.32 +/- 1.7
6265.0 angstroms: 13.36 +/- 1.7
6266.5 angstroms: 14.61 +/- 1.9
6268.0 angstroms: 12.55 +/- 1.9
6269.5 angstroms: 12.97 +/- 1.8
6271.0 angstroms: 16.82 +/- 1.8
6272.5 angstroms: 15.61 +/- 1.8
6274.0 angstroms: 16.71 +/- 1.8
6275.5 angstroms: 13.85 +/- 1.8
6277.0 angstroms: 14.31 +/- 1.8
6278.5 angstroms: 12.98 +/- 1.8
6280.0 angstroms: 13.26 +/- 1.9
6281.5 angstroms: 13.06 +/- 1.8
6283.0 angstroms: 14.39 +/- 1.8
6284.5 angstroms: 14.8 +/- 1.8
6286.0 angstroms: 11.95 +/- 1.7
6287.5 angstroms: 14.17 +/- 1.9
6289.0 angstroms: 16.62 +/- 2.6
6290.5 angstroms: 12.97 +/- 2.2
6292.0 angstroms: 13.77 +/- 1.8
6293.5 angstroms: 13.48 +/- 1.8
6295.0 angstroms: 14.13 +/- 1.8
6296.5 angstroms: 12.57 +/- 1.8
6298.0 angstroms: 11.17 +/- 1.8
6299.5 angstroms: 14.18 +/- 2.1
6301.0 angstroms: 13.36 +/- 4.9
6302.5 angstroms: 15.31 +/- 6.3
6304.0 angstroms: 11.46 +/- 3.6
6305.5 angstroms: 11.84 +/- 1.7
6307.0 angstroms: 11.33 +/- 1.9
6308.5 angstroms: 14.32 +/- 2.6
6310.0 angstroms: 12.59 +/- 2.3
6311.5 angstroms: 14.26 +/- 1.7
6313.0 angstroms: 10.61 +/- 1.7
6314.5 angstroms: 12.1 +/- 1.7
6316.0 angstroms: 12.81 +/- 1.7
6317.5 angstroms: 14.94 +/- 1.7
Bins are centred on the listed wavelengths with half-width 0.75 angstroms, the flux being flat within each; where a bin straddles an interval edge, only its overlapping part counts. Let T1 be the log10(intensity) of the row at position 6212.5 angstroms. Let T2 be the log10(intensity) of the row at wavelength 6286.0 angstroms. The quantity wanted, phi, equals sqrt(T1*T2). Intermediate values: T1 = 1.08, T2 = 1.08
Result 1.08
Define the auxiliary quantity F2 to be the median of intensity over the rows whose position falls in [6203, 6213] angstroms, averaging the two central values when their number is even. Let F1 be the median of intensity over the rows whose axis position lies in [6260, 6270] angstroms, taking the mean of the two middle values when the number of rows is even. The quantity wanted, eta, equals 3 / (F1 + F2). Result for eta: 0.112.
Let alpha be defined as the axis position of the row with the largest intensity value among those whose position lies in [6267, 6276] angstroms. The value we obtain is 6271.0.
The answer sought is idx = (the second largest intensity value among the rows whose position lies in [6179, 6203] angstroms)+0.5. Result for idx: 15.1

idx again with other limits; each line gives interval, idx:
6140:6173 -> 15.9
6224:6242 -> 16.4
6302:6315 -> 14.8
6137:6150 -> 15.3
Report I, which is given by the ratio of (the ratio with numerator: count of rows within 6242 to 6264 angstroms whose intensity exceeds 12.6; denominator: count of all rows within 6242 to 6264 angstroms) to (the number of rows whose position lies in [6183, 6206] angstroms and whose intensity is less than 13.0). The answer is 0.11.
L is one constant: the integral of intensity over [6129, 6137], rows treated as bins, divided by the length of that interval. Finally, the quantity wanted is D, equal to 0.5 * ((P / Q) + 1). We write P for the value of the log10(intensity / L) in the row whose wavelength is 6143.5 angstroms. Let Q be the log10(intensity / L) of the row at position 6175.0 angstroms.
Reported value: 0.7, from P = 0.016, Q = 0.046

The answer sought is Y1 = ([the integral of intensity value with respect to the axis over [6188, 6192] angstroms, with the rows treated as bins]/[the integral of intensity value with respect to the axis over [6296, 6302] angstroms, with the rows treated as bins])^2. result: 0.4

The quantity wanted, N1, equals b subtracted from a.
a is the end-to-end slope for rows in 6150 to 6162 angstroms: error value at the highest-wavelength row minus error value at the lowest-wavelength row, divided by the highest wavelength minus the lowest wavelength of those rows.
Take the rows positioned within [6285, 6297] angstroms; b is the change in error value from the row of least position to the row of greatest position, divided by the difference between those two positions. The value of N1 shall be 0.000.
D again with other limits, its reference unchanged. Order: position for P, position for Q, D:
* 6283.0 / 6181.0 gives -0.3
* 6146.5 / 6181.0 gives 0.1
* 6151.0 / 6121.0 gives 0.7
